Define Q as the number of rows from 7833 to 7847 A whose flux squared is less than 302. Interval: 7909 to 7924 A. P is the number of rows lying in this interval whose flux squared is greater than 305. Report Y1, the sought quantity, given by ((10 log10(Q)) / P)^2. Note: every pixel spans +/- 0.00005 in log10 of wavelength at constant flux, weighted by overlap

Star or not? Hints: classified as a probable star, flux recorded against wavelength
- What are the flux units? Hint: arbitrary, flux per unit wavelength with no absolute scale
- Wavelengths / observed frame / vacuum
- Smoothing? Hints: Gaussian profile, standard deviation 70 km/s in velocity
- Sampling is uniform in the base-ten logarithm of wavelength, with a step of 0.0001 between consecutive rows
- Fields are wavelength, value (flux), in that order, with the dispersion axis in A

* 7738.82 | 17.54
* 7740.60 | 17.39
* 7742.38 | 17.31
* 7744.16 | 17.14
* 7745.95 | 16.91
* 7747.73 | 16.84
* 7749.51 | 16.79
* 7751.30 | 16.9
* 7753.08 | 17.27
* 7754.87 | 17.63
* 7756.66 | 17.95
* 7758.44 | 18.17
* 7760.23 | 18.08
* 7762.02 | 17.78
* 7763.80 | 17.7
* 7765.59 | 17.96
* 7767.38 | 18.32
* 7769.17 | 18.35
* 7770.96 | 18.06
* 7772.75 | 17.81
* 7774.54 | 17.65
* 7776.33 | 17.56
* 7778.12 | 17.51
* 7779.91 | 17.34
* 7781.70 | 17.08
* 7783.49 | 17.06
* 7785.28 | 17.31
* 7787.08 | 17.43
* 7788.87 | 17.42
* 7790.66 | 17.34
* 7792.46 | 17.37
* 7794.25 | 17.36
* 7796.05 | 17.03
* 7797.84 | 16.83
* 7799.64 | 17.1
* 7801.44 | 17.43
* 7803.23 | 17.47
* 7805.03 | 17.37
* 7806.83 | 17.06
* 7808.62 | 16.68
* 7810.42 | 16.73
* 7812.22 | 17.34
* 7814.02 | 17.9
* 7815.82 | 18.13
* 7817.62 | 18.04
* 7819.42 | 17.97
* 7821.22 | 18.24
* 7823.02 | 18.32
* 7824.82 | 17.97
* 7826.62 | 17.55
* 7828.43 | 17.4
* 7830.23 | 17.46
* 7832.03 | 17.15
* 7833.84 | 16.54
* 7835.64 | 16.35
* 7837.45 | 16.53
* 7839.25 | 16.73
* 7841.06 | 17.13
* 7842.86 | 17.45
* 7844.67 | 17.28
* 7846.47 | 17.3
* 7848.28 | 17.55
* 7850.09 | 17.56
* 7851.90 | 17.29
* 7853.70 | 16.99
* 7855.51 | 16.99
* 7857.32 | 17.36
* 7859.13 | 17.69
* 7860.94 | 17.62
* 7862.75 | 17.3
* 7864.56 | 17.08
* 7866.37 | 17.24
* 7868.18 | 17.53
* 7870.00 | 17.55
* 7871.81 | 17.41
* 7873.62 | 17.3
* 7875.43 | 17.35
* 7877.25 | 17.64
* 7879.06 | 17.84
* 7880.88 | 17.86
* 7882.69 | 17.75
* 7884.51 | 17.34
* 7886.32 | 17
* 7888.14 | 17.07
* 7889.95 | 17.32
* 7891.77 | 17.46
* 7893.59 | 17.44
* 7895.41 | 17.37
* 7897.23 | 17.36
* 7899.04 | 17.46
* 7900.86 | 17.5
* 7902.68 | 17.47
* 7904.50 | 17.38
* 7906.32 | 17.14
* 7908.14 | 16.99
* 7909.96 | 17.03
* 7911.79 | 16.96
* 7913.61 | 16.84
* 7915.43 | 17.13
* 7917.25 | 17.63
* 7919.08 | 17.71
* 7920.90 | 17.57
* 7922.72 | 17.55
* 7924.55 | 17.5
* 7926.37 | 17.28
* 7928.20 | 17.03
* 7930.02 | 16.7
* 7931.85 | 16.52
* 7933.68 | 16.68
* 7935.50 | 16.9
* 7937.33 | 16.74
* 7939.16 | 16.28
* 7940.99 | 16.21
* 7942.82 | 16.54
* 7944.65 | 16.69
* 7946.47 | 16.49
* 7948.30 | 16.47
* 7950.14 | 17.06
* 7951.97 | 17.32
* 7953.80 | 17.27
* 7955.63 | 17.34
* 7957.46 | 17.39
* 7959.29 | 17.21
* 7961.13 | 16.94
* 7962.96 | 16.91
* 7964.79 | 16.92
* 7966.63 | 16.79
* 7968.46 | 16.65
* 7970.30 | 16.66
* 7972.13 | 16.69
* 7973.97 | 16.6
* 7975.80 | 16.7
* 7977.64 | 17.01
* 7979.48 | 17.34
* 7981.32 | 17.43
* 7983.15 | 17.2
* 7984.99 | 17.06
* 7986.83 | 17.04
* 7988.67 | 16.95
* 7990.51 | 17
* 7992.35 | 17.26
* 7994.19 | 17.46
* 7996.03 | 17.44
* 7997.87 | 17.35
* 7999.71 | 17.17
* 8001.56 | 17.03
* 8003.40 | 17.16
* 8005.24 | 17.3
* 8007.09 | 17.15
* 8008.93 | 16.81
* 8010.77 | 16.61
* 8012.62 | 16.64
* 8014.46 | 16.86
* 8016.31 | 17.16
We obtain 4.5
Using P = 4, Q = 7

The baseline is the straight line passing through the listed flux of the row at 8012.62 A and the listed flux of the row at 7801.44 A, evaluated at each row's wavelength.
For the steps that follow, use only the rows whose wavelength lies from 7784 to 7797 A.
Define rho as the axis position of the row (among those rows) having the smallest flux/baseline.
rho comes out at 7796.05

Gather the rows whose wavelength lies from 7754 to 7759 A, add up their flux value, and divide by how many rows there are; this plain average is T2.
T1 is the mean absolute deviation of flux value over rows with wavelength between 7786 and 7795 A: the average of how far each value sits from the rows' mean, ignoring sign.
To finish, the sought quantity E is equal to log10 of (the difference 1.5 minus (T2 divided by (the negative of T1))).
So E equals 2.7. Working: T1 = 0.03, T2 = 17.9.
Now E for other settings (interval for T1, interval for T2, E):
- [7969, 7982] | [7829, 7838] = 1.8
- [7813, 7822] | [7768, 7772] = 2.3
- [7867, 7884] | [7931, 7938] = 2.0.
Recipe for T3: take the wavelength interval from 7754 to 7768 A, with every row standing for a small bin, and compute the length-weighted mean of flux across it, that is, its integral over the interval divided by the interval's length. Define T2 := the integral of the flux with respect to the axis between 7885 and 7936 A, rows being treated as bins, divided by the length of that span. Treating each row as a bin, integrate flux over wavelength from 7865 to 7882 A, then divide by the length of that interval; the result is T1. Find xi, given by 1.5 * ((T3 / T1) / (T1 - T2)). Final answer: 5.2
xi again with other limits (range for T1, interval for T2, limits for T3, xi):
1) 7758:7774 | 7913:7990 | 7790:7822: 1.4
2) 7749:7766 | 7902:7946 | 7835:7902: 2.4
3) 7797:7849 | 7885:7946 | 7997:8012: 6.1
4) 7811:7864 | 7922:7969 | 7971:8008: 2.9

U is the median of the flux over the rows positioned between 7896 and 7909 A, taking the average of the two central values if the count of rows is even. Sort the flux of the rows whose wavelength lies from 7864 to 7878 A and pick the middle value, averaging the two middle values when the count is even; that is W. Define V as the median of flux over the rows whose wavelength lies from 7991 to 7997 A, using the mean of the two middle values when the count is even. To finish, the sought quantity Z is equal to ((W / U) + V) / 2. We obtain 9.22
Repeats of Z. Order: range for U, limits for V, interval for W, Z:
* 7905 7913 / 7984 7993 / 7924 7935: 9.02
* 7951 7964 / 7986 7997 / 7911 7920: 9.07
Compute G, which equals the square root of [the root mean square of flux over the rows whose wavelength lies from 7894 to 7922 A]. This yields 4.160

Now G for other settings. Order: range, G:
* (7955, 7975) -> 4.113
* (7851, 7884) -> 4.175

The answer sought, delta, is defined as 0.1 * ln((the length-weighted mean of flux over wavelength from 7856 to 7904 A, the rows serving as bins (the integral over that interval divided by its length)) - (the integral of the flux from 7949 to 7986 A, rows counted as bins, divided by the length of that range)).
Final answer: -0.09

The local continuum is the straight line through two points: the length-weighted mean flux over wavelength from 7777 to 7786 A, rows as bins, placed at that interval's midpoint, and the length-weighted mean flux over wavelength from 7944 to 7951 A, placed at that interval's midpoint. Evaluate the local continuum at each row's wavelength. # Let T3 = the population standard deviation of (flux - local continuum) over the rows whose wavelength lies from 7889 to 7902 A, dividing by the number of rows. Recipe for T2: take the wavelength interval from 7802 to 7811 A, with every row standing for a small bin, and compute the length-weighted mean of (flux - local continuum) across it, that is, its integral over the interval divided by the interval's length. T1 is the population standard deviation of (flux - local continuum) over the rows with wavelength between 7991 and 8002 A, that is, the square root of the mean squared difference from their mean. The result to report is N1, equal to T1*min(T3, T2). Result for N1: -0.015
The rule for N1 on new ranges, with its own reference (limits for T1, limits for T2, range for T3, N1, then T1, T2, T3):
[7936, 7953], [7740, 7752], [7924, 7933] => -0.132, 0.349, -0.38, 0.35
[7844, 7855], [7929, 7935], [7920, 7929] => -0.013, 0.188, -0.07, 0.20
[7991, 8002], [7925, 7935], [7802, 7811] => 0.020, 0.144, 0.14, 0.31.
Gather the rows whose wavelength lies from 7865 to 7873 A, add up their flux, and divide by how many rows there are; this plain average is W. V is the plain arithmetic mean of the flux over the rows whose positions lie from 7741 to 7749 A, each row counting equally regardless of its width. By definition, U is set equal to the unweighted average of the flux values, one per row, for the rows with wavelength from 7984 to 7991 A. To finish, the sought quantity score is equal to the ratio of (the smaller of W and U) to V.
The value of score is 1.00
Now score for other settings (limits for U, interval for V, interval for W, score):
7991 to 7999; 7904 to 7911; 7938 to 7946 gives 0.96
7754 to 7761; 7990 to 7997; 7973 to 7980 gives 0.98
